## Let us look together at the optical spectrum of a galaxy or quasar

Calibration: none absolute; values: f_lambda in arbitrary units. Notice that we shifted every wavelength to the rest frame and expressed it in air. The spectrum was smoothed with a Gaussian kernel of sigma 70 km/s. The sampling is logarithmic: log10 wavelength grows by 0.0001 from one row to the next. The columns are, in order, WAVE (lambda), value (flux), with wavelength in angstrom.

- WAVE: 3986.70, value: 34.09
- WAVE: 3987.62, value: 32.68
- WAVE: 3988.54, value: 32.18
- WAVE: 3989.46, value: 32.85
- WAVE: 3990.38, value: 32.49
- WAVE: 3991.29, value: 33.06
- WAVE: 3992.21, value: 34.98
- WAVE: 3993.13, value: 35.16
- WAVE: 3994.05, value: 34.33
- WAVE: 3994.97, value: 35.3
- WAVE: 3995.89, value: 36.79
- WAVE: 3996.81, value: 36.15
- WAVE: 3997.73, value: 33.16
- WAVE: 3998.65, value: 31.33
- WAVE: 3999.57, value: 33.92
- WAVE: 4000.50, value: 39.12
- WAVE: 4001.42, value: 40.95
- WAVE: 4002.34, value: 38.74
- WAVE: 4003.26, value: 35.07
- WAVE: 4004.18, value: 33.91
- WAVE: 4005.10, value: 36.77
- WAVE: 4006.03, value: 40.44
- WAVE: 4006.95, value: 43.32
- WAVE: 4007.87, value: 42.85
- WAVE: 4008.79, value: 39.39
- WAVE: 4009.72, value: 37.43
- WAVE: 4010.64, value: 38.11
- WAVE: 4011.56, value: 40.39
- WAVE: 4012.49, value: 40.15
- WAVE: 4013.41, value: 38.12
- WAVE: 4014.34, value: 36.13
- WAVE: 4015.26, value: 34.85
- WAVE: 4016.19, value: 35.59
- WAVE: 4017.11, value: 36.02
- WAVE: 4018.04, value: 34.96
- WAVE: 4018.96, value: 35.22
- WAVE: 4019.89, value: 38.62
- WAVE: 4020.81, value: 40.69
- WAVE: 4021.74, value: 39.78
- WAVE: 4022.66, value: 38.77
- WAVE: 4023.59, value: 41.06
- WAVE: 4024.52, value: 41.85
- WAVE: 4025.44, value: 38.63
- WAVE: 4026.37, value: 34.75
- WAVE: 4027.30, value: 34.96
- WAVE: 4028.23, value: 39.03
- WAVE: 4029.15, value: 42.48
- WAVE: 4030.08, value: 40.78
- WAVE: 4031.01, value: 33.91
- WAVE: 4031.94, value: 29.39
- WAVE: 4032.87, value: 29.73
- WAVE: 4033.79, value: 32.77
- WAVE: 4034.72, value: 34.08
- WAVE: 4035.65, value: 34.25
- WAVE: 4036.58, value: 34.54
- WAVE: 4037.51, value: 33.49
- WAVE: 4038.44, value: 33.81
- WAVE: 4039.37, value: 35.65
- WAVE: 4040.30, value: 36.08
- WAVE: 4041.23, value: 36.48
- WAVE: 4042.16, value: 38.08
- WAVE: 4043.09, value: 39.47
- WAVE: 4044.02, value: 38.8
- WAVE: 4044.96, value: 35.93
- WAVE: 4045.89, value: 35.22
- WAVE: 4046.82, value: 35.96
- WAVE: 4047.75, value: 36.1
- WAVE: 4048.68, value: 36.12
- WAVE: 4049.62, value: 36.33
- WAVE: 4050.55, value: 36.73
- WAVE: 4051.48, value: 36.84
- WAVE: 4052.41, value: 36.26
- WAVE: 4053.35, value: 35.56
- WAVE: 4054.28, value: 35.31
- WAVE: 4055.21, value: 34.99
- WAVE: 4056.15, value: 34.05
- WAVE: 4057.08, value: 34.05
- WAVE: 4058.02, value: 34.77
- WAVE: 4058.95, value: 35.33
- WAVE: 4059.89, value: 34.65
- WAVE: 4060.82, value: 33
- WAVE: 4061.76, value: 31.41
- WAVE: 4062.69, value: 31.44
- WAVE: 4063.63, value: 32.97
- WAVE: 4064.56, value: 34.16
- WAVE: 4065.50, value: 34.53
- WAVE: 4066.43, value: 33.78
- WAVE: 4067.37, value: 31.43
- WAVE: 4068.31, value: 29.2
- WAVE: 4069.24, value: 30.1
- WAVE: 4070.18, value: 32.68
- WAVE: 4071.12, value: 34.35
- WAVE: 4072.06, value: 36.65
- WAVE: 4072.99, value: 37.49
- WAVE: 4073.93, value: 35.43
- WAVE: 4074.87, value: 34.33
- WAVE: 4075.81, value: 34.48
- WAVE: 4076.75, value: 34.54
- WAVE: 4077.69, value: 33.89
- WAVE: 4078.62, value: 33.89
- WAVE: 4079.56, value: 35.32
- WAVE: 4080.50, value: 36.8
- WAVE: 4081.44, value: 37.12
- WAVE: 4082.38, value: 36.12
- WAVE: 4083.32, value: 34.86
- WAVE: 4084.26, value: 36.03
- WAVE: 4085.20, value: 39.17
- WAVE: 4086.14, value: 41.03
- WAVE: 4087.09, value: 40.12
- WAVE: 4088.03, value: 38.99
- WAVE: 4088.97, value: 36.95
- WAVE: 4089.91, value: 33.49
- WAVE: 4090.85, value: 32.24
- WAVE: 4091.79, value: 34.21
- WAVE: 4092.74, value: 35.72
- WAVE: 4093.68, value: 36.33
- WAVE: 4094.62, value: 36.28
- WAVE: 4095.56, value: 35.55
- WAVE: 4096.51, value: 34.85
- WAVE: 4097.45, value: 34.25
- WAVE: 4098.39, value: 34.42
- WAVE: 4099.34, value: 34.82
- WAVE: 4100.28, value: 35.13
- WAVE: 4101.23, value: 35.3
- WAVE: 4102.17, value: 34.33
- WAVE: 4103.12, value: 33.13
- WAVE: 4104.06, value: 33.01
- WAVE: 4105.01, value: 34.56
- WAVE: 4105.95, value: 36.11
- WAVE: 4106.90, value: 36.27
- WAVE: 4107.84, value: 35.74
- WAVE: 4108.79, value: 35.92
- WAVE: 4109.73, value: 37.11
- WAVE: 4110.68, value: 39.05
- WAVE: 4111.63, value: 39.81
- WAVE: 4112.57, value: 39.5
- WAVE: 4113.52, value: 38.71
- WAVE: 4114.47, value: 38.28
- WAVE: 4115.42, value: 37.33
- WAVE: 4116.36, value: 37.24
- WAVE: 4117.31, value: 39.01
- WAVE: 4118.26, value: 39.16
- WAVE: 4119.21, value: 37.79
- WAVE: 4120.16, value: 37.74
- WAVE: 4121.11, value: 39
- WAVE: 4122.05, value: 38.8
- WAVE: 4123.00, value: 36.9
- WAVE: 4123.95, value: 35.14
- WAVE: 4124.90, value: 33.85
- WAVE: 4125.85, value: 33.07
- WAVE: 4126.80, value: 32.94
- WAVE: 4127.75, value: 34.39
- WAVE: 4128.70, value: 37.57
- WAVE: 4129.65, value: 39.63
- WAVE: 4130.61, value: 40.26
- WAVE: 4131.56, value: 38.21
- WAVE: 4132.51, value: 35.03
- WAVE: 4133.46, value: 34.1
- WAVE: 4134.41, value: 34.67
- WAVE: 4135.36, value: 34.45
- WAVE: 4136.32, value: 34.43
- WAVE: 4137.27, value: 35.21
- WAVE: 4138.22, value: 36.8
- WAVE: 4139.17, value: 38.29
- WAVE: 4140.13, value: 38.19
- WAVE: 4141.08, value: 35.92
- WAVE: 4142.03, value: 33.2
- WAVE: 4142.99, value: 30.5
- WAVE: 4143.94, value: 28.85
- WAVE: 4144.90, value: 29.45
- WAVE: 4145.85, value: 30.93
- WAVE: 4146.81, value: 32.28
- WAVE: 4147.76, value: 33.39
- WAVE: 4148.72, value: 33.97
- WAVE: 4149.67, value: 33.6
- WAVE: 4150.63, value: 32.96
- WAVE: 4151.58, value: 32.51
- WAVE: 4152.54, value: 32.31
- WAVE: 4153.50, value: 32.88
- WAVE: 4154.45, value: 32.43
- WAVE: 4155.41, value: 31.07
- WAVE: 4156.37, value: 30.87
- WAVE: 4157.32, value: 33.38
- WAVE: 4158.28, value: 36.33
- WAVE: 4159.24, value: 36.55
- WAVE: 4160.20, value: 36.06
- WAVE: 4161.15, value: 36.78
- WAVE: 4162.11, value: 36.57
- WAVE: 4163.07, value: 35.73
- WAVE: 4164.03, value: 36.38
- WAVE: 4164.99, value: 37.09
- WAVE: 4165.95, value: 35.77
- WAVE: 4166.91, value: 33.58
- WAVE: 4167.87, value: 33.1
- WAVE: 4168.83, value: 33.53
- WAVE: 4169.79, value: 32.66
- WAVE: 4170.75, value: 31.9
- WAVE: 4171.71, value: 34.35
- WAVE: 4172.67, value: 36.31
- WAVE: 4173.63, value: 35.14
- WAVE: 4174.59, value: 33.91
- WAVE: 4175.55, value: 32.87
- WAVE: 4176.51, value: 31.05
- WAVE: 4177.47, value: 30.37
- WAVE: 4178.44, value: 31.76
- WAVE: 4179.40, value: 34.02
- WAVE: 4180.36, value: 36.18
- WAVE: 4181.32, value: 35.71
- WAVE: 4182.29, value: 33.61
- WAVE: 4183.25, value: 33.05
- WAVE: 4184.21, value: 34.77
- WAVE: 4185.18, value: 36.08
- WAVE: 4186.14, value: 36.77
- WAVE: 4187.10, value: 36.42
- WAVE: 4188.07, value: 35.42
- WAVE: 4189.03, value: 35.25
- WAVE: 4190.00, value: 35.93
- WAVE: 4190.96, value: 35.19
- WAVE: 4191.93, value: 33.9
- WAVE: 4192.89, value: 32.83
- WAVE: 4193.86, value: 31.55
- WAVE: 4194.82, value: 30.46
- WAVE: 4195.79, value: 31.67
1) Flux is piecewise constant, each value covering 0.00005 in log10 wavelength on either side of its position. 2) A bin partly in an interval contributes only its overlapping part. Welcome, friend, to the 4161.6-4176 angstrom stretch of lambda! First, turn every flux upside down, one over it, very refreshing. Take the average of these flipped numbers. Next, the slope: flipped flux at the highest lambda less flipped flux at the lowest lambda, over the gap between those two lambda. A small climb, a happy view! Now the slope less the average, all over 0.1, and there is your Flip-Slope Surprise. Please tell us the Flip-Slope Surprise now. -0.287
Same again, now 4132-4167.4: -0.294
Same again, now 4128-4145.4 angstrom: -0.282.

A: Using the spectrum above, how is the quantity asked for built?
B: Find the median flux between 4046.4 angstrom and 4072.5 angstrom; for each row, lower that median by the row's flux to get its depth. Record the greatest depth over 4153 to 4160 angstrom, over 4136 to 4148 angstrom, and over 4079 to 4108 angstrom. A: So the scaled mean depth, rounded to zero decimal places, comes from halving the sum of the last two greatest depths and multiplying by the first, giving 15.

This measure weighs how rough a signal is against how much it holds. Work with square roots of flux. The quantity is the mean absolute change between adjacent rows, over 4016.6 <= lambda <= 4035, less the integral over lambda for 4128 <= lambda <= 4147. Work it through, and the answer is -112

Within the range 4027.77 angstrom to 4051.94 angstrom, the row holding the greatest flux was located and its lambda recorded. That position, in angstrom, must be 4029.15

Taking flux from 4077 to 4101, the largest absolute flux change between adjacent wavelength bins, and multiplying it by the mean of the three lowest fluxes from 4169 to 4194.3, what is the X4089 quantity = 107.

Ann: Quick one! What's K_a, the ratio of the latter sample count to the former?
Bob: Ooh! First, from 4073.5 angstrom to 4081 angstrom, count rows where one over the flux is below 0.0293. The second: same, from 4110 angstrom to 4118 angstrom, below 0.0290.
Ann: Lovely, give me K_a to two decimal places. 1.33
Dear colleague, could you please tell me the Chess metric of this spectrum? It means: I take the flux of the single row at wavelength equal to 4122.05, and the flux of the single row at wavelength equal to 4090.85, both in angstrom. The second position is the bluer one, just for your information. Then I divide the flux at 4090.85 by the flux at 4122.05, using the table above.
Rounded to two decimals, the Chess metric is 0.83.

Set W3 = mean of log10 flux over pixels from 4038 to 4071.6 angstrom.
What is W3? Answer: 1.54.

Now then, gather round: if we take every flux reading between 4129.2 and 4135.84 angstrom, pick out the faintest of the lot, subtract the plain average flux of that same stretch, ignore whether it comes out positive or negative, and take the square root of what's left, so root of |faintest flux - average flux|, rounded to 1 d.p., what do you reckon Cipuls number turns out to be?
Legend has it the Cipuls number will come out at 1.6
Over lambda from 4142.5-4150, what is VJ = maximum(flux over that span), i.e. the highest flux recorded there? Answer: 33.97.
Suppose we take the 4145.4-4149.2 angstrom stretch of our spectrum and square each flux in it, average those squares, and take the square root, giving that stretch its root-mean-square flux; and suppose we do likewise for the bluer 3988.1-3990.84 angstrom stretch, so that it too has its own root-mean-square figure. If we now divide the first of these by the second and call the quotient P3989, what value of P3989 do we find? 1.00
